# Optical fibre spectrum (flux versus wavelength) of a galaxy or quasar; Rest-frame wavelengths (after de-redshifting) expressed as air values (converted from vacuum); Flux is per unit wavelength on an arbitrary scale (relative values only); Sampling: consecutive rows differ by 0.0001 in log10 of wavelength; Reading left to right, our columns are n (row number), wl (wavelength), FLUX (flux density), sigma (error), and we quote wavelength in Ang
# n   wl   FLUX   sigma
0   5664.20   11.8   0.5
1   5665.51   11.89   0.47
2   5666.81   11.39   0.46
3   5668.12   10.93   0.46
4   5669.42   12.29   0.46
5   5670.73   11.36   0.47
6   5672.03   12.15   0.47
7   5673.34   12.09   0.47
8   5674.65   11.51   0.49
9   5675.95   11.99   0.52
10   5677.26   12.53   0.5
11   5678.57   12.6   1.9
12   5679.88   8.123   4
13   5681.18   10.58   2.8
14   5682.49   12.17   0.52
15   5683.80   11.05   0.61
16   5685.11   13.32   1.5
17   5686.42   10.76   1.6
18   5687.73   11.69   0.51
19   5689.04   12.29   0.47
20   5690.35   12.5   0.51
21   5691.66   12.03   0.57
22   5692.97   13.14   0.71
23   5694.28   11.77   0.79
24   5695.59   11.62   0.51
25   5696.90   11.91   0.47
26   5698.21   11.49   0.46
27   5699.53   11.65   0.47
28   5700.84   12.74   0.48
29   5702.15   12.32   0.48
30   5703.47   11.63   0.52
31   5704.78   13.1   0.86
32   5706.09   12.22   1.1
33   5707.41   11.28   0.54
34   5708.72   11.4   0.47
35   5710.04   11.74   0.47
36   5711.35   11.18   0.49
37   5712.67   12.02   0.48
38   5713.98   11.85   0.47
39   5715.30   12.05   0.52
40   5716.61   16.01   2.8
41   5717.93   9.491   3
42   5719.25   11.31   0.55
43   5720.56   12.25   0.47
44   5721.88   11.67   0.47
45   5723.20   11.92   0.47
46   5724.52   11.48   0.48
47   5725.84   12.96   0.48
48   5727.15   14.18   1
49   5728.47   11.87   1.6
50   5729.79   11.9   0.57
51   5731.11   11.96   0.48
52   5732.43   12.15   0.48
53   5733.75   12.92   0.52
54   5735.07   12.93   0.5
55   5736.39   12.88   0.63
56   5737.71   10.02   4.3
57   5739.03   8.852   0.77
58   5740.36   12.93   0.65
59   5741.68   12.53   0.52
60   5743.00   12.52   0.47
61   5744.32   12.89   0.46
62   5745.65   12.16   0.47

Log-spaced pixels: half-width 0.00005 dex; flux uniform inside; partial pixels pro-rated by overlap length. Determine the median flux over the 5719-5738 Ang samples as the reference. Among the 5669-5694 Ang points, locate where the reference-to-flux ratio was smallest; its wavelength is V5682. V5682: 5685.11 Ang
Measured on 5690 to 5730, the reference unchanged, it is 5716.61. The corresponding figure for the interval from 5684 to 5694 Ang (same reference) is 5685.11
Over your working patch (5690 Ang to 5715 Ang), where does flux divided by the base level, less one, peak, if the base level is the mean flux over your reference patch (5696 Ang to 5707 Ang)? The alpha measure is 5692.97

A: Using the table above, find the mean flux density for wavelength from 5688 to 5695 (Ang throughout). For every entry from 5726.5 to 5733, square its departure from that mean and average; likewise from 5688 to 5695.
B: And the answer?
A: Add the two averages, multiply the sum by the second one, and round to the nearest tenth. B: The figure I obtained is 0.2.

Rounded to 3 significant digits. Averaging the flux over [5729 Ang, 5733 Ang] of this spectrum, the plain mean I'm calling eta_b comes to 12.0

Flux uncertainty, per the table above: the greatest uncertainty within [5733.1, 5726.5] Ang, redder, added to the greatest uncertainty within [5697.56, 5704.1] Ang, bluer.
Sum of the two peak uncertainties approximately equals 2.1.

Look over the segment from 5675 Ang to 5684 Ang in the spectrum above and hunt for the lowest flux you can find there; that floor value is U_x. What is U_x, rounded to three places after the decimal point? 8.123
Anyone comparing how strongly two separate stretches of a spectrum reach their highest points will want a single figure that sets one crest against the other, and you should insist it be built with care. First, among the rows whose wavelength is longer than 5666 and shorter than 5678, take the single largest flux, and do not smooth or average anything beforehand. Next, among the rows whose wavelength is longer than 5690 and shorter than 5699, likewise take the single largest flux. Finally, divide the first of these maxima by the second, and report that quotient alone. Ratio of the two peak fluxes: 0.95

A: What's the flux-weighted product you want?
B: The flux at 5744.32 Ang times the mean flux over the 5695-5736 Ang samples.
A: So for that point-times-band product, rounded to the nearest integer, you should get 156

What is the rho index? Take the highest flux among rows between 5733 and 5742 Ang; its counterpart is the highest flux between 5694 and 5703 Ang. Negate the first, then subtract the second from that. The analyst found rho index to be -26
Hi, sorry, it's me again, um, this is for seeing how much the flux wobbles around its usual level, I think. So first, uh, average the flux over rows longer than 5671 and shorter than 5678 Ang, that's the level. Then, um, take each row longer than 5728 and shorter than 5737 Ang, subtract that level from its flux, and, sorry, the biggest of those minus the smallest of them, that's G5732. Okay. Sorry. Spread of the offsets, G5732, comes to 1.1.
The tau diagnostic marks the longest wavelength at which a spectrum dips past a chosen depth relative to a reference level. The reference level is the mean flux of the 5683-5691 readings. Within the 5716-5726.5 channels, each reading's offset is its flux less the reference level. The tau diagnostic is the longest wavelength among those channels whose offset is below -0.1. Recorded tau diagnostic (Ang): 5724.52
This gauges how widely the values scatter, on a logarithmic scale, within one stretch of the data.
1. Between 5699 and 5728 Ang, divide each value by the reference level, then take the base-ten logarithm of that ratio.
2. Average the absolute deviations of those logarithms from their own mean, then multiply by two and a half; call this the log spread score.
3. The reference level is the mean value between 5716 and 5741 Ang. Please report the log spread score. 0.070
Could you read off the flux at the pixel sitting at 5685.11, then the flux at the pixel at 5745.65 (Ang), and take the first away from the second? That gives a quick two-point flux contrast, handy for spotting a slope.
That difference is -1.2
